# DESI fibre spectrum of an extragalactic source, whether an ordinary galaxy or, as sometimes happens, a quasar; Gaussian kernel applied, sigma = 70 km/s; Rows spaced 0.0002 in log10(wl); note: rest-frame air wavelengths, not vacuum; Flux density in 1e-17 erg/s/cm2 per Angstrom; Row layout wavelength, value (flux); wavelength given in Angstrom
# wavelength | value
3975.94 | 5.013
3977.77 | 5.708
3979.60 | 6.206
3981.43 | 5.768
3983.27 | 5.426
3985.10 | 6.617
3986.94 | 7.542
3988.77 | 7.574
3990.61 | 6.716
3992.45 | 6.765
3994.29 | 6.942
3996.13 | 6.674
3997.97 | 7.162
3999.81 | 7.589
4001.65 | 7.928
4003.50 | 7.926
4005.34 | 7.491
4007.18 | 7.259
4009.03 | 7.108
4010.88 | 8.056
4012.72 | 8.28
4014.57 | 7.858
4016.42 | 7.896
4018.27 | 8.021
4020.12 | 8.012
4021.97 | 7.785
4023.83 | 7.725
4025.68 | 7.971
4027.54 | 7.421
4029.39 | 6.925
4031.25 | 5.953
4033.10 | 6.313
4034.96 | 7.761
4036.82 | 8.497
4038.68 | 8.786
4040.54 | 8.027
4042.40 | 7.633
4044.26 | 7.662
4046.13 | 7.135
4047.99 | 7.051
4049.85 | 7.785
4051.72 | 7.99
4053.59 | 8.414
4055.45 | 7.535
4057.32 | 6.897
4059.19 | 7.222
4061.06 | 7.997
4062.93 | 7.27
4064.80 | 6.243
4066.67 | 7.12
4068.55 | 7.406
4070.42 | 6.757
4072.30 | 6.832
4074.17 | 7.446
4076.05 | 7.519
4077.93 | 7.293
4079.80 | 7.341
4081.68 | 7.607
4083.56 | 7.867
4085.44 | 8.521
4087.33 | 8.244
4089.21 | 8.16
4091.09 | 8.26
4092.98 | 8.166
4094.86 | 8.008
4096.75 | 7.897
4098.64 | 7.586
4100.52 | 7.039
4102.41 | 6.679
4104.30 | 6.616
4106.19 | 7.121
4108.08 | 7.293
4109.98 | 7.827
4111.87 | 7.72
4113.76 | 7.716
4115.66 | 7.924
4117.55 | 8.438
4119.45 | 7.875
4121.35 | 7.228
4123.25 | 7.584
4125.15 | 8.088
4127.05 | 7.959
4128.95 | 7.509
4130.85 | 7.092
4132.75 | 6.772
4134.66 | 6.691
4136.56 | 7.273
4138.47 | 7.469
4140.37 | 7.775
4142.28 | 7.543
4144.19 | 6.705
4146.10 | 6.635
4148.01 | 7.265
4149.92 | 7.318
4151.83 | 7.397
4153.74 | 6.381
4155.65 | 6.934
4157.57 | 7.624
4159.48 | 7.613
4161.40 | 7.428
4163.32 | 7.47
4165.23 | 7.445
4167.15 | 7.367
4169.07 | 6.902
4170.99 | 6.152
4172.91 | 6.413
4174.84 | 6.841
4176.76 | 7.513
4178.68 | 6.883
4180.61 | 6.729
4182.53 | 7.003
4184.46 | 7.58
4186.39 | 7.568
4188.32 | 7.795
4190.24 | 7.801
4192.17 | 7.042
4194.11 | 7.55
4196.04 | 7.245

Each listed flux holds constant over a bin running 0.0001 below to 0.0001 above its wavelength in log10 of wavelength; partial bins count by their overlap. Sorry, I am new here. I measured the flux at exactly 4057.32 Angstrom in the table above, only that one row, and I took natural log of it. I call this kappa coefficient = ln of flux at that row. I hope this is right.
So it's 1.93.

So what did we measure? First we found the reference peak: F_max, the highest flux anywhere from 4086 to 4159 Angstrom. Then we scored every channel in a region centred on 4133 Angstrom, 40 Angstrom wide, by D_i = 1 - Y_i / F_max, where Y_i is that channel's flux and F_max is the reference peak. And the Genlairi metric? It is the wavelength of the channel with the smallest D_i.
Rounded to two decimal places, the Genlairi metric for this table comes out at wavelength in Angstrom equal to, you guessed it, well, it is 4117.55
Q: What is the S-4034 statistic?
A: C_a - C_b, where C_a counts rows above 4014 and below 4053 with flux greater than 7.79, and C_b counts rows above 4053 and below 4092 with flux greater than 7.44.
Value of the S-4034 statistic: -2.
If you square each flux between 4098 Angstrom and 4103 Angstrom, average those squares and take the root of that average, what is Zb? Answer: 7.1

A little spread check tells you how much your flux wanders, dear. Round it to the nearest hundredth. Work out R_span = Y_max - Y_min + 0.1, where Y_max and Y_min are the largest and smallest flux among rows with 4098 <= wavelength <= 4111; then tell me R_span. 1.31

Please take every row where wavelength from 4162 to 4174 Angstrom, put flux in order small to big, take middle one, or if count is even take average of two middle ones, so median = 7.13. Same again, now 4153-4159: 6.93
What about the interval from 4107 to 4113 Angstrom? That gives 7.72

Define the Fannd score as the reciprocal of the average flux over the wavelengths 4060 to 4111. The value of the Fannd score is 0.134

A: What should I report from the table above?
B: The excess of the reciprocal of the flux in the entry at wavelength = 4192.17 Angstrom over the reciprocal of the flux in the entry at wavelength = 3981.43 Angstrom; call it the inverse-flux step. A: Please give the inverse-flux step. -0.031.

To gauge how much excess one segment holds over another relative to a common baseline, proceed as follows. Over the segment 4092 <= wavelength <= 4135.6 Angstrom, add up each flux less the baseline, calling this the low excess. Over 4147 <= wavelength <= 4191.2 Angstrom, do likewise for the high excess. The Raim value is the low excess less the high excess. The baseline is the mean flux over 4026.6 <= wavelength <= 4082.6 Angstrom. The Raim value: 7.4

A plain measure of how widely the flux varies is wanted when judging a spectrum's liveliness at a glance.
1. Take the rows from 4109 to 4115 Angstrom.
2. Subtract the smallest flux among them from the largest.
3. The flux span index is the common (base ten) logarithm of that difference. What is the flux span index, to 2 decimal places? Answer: -0.95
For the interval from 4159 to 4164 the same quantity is -0.73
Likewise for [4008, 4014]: 0.07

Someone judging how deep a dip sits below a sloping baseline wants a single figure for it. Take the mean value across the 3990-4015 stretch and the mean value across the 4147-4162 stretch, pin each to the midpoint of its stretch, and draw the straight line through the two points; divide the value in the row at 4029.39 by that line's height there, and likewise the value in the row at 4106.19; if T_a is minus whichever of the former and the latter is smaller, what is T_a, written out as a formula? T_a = -0.94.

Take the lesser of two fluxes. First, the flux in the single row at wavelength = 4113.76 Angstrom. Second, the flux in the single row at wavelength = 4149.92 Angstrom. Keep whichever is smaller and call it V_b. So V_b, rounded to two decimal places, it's 7.32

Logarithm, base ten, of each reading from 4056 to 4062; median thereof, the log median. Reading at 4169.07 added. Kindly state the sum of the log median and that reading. 7.8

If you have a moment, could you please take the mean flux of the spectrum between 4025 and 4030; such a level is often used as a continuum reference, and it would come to 7.44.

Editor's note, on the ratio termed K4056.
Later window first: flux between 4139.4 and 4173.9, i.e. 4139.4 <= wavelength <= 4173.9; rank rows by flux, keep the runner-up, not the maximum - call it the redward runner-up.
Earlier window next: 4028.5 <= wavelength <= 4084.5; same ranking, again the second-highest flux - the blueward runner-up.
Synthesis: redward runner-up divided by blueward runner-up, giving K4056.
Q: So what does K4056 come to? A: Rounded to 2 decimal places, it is 0.90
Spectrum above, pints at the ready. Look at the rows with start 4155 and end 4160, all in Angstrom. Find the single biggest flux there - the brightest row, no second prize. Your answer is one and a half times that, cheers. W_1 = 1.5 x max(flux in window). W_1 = 11.4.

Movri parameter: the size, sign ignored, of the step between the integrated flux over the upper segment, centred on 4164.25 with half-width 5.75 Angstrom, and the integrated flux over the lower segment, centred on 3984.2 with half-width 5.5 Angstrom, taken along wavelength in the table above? 13.0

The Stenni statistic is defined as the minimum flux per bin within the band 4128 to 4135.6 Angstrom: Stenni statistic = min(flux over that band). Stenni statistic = 6.691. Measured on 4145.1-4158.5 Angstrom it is 6.381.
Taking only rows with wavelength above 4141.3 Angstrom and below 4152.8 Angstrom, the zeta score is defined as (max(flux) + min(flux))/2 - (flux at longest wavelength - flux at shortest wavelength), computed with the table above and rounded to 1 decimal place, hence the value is 7.2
